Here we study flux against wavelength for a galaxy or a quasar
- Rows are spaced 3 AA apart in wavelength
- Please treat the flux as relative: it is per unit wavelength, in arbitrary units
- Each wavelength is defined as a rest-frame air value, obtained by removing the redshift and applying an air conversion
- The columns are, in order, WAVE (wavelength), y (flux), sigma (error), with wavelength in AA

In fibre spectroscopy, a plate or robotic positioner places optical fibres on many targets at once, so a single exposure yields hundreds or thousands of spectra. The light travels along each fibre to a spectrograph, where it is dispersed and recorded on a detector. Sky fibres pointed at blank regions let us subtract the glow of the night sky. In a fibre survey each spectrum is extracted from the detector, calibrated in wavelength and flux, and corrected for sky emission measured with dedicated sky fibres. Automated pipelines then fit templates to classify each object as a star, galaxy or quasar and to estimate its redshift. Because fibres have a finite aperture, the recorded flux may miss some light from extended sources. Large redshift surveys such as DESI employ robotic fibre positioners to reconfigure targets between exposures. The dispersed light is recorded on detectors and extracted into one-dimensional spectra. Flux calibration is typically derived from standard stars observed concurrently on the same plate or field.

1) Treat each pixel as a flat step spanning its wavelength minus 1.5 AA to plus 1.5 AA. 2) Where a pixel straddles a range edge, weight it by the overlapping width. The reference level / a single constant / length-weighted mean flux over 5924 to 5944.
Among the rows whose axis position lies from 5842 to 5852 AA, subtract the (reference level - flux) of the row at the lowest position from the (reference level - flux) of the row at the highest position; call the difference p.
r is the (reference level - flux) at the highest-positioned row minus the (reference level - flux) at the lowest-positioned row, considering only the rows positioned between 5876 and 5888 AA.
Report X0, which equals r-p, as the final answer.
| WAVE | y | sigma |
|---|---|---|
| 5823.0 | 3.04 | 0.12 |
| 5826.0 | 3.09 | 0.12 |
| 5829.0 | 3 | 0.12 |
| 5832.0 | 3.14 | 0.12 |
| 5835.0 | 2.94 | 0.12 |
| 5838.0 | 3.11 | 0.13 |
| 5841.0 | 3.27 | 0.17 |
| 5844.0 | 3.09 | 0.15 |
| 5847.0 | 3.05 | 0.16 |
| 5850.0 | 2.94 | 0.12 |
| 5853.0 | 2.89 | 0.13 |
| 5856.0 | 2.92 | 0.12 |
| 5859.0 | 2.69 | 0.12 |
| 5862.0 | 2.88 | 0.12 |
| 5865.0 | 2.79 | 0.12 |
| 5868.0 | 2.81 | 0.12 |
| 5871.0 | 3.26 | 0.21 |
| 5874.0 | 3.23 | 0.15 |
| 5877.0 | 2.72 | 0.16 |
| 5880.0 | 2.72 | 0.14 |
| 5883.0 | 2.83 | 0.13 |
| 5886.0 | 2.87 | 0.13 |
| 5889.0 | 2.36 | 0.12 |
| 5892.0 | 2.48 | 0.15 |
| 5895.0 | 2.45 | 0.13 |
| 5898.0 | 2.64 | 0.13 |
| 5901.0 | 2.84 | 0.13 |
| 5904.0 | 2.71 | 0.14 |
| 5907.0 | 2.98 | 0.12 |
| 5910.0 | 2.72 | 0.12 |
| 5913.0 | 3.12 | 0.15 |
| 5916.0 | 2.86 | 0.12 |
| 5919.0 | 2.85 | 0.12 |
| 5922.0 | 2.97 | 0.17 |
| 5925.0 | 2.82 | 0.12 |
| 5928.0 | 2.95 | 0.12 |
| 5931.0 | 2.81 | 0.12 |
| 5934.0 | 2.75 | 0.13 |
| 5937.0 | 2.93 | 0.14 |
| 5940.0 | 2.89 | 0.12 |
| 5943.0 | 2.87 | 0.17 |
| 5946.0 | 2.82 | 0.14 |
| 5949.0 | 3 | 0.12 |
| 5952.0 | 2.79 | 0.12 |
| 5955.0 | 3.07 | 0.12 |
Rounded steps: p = 0.15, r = -0.15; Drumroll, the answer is -0.3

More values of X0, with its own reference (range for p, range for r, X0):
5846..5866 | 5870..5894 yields 0.5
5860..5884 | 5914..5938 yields -0.1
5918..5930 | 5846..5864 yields 0.3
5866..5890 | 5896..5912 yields -0.5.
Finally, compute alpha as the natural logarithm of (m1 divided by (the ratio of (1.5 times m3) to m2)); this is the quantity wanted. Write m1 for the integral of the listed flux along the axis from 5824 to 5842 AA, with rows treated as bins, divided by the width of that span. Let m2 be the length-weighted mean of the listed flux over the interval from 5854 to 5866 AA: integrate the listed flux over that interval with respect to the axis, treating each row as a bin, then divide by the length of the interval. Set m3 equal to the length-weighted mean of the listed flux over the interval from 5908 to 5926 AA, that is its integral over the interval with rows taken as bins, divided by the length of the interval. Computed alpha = 0.697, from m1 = 3.09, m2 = 2.82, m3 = 2.89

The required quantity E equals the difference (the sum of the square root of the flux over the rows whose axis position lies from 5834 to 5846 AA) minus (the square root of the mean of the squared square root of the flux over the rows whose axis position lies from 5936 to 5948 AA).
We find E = 5.35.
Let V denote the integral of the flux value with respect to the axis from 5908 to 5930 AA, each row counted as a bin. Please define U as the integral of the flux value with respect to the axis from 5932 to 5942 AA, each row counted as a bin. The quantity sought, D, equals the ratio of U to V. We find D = 0.4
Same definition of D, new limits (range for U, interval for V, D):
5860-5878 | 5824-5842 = 1.0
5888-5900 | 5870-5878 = 1.2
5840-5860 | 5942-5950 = 2.6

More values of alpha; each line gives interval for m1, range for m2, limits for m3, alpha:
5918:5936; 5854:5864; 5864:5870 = 0.643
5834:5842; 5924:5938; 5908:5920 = 0.713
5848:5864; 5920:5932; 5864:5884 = 0.640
